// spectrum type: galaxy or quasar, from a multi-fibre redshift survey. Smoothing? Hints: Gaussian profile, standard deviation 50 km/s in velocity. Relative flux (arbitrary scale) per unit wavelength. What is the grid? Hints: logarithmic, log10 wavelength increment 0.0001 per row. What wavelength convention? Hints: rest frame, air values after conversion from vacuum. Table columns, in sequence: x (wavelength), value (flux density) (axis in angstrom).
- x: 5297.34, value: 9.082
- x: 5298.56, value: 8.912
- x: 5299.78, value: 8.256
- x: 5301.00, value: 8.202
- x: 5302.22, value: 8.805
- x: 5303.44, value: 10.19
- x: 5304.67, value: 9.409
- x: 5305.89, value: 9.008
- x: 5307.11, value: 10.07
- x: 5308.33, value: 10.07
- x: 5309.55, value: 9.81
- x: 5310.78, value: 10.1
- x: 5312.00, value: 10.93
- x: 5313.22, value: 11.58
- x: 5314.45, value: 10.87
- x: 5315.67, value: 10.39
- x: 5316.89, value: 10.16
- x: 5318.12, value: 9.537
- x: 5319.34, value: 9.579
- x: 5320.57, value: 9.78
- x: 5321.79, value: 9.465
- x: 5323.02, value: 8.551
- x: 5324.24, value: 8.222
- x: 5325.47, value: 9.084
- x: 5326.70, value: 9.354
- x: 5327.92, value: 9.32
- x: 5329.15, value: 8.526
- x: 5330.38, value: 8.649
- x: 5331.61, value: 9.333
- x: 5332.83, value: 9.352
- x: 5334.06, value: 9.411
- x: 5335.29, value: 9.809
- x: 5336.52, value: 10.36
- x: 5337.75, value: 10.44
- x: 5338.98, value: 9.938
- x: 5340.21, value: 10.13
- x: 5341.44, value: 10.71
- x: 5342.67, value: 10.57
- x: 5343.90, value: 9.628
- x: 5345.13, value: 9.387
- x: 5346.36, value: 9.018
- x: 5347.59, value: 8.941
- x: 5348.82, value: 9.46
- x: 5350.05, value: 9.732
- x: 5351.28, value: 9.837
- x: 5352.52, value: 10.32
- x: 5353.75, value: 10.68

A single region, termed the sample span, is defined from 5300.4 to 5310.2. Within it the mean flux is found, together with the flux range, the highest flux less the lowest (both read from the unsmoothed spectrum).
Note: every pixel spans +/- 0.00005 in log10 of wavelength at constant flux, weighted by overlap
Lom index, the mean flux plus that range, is 11.4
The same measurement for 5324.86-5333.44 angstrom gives 9.9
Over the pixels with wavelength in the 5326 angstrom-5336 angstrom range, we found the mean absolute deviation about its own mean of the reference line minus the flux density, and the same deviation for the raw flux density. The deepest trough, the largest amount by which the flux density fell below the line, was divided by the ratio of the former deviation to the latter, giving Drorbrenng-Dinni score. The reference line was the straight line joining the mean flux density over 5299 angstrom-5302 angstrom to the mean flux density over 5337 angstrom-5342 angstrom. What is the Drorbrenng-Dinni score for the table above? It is 1.4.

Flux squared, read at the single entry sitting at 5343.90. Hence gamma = 93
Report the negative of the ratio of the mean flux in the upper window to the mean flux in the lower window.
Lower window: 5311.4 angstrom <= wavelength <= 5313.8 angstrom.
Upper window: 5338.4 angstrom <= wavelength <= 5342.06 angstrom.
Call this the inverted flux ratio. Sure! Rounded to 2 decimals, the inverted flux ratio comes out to -0.91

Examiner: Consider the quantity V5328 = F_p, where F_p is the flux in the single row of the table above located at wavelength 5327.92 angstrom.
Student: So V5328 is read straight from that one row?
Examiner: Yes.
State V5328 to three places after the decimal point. 9.320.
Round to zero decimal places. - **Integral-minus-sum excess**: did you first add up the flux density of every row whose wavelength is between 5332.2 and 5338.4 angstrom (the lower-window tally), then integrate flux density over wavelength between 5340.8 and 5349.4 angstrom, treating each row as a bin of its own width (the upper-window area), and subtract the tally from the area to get 34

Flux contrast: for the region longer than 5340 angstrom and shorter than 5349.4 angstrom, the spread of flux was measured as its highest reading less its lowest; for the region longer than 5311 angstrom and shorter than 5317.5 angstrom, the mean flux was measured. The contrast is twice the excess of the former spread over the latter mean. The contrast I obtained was -18.0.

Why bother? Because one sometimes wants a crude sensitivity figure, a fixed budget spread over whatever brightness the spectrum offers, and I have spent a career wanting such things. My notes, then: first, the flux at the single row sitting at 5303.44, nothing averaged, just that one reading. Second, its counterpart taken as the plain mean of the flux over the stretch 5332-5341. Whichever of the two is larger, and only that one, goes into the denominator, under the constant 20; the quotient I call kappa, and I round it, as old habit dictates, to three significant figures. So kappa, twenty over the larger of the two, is 1.96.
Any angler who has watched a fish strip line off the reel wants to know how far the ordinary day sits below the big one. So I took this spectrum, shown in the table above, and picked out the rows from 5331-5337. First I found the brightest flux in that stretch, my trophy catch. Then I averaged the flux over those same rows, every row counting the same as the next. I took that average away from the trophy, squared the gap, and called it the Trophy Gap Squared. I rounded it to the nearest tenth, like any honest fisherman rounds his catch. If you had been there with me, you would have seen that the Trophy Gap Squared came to 0.5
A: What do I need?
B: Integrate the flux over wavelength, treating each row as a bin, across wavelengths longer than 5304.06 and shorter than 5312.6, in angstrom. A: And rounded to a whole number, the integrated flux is 85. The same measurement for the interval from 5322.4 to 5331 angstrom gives 76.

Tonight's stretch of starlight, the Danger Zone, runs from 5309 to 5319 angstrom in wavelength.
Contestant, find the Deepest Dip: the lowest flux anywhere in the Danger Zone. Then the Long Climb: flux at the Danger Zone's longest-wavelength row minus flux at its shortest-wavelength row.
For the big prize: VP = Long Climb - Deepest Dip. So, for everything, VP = -9.8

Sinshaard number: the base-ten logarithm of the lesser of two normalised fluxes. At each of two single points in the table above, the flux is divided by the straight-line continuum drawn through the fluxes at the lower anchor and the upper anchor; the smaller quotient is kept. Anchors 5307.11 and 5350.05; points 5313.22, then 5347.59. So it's -0.038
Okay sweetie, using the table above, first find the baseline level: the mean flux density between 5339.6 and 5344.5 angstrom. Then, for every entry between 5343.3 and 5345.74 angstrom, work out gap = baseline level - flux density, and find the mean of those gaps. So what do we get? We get 0.8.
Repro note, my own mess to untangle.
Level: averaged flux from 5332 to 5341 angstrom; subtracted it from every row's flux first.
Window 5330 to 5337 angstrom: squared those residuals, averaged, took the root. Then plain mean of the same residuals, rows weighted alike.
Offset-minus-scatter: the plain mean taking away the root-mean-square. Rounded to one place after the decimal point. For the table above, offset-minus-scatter -1.1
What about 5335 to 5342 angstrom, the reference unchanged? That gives -0.1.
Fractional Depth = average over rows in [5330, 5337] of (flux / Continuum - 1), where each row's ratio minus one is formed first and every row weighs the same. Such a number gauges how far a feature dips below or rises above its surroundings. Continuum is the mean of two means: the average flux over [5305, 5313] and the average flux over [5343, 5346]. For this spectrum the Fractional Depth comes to -0.03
